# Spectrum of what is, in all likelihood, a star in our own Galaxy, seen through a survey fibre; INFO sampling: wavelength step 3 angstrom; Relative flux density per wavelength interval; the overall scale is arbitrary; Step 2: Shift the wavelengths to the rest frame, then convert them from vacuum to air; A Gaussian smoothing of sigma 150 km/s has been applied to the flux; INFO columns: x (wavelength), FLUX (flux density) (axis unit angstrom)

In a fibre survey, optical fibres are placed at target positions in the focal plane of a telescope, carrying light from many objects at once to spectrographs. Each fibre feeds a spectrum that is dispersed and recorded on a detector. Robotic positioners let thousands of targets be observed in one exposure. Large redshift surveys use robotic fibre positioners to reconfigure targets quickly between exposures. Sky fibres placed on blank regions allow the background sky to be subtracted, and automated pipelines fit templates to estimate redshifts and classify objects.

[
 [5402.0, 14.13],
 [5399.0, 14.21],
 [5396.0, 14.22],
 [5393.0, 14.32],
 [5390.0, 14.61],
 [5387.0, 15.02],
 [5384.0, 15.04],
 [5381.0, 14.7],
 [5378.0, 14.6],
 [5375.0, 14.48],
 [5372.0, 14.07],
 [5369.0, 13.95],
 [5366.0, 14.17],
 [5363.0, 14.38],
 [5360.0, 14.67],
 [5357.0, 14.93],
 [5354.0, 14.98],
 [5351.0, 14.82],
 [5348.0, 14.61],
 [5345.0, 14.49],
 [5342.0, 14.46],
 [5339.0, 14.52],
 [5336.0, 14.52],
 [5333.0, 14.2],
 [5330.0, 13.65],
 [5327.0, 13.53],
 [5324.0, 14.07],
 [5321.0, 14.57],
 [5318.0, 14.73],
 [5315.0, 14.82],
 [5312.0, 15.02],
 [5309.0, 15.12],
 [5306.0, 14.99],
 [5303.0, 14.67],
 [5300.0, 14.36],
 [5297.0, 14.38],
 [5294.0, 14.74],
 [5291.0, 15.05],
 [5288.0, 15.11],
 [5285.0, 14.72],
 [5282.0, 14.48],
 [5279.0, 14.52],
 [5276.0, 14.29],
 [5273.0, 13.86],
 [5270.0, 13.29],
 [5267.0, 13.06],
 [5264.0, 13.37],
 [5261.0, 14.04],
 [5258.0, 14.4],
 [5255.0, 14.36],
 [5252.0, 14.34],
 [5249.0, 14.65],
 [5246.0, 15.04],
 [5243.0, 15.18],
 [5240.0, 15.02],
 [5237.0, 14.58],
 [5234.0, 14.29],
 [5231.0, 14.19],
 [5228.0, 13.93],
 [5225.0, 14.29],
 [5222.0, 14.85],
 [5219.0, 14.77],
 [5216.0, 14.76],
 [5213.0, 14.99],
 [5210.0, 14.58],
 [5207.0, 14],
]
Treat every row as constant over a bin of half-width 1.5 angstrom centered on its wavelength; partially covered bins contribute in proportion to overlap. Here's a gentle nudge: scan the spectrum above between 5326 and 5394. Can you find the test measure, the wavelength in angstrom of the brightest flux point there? 5384.0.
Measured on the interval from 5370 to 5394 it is 5384.0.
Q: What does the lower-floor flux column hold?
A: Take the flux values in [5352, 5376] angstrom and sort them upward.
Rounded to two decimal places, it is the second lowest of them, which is 14.07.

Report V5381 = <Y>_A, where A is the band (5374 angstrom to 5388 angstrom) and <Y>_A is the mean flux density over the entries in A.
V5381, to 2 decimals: 14.77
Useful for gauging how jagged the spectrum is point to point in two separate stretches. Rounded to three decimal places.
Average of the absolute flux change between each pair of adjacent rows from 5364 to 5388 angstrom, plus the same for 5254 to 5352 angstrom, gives 0.441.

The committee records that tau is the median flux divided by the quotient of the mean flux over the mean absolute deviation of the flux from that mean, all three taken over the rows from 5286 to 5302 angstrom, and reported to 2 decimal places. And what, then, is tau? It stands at 0.29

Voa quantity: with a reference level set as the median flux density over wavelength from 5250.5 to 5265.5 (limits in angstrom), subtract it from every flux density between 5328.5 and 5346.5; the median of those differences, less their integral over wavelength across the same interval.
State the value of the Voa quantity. 1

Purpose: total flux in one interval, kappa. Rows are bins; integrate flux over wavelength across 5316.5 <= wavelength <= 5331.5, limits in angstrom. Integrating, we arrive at 212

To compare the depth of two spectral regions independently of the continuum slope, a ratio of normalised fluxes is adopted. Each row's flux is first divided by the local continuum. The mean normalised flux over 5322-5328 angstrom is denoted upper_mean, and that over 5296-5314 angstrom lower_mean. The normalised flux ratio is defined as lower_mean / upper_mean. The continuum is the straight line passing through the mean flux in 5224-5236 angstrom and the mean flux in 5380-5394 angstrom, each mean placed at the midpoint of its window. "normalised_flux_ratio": 1.07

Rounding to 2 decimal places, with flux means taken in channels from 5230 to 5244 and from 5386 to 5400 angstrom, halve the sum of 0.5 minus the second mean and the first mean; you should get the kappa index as 0.34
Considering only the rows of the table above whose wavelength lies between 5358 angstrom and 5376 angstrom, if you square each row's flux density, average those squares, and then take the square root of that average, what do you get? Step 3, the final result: 14.3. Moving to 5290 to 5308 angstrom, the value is 14.7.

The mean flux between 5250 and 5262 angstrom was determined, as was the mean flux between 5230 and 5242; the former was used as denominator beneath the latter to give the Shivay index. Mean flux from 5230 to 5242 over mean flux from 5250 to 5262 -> 1.02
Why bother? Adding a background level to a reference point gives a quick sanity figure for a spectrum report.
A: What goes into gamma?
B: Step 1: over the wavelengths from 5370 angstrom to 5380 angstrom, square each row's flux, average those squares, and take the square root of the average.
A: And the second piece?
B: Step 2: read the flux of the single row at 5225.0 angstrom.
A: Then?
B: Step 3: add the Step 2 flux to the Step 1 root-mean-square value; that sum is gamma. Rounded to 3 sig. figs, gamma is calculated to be 28.7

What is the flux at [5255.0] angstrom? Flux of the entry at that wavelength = 14.36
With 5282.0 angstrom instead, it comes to 14.48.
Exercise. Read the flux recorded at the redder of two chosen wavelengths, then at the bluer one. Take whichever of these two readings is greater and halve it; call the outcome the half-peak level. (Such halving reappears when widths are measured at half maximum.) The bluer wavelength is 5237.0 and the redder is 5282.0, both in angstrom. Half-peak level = 7.29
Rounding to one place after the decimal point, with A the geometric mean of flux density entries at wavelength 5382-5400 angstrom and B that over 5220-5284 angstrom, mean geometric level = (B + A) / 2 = 14.4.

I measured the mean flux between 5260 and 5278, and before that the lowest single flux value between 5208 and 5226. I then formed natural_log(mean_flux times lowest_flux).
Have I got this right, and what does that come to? 5.27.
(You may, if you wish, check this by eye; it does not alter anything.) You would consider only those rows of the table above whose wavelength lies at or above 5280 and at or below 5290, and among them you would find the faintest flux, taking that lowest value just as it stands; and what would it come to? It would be 14.48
